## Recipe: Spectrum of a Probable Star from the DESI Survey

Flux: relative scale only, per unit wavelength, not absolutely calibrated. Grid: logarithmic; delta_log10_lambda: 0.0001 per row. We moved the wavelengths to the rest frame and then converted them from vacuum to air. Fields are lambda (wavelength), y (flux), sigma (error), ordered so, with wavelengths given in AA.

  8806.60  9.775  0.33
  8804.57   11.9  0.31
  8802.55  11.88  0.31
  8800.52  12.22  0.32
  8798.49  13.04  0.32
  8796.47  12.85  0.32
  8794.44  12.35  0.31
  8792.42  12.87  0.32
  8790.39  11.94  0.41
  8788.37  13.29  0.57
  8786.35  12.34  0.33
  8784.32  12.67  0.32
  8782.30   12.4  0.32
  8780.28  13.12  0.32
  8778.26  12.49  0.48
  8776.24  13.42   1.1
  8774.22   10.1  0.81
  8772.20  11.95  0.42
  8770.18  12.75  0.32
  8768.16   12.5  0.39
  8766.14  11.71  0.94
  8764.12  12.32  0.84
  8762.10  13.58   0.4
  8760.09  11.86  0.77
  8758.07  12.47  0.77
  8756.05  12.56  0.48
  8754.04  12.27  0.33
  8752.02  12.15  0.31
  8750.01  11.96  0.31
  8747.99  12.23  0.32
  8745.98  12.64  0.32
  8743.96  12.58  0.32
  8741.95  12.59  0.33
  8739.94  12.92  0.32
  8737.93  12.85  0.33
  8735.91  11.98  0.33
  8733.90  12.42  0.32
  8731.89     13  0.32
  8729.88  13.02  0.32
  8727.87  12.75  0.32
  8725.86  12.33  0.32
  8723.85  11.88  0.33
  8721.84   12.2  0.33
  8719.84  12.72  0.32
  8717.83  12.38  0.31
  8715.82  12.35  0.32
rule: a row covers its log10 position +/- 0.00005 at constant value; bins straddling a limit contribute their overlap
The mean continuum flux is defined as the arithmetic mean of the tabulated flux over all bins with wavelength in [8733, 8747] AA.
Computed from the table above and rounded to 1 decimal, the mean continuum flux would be 12.6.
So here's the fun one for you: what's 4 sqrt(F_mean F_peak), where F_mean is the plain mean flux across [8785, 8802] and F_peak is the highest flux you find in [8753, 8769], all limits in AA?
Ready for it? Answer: 52.3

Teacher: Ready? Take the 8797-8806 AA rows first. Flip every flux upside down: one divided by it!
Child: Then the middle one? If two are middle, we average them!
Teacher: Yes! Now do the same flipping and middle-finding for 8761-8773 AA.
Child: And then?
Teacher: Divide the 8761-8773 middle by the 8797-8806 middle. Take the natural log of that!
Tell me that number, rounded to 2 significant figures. -0.029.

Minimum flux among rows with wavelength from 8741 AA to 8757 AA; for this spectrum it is 11.96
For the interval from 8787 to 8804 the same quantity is 11.88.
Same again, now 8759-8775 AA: 10.1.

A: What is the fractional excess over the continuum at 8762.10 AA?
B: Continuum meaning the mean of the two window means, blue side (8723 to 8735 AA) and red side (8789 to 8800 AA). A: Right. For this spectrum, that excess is 0.08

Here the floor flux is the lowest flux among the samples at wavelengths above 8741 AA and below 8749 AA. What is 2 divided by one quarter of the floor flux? 0.654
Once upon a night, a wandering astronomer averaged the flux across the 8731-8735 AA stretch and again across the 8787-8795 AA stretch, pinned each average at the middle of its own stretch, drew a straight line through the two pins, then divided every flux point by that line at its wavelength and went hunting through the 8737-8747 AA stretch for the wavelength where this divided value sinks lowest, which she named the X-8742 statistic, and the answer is 8743.96 AA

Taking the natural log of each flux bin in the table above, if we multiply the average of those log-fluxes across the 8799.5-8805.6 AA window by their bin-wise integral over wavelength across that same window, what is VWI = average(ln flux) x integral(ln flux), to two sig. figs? 38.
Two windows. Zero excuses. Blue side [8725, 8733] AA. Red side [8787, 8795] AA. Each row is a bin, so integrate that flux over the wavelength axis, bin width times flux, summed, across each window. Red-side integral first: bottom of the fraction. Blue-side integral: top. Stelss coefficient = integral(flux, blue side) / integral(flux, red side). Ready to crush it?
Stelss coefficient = 1.01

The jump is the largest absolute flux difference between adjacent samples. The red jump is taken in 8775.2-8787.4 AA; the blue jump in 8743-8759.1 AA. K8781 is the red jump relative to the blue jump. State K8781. 2.3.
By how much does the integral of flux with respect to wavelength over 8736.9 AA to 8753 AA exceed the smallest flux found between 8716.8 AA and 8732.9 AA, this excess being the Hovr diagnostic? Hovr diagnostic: 189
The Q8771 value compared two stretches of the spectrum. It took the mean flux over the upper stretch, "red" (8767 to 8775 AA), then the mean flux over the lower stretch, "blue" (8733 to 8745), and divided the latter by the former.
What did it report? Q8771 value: 1.06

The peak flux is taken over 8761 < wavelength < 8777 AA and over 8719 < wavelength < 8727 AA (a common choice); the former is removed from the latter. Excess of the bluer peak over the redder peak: -0.9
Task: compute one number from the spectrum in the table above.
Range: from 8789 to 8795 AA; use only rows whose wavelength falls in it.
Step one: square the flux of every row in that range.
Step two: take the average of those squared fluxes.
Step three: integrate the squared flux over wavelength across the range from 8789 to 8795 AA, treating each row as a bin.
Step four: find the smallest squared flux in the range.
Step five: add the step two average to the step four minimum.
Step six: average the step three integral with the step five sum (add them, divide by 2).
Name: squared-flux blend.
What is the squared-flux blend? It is 614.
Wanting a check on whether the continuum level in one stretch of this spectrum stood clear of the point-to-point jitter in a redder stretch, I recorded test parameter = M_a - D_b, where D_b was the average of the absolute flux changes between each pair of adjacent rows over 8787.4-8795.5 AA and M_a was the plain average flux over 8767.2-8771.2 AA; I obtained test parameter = 11.7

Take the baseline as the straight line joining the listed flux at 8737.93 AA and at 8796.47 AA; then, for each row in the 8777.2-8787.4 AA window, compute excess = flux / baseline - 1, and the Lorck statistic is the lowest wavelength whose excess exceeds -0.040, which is 8778.26 AA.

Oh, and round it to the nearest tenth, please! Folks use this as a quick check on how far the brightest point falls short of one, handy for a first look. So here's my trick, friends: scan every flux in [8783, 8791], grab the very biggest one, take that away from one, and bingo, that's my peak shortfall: -12.3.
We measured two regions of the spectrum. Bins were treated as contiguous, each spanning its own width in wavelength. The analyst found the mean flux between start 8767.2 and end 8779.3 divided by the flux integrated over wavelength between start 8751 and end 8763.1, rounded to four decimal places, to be 0.0808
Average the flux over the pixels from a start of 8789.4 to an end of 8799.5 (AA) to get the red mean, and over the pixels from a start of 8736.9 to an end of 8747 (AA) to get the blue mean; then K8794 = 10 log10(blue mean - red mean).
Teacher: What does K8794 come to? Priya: -10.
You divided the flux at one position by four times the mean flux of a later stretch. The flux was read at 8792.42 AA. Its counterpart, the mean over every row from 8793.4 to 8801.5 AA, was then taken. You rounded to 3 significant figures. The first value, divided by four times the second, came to 0.255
